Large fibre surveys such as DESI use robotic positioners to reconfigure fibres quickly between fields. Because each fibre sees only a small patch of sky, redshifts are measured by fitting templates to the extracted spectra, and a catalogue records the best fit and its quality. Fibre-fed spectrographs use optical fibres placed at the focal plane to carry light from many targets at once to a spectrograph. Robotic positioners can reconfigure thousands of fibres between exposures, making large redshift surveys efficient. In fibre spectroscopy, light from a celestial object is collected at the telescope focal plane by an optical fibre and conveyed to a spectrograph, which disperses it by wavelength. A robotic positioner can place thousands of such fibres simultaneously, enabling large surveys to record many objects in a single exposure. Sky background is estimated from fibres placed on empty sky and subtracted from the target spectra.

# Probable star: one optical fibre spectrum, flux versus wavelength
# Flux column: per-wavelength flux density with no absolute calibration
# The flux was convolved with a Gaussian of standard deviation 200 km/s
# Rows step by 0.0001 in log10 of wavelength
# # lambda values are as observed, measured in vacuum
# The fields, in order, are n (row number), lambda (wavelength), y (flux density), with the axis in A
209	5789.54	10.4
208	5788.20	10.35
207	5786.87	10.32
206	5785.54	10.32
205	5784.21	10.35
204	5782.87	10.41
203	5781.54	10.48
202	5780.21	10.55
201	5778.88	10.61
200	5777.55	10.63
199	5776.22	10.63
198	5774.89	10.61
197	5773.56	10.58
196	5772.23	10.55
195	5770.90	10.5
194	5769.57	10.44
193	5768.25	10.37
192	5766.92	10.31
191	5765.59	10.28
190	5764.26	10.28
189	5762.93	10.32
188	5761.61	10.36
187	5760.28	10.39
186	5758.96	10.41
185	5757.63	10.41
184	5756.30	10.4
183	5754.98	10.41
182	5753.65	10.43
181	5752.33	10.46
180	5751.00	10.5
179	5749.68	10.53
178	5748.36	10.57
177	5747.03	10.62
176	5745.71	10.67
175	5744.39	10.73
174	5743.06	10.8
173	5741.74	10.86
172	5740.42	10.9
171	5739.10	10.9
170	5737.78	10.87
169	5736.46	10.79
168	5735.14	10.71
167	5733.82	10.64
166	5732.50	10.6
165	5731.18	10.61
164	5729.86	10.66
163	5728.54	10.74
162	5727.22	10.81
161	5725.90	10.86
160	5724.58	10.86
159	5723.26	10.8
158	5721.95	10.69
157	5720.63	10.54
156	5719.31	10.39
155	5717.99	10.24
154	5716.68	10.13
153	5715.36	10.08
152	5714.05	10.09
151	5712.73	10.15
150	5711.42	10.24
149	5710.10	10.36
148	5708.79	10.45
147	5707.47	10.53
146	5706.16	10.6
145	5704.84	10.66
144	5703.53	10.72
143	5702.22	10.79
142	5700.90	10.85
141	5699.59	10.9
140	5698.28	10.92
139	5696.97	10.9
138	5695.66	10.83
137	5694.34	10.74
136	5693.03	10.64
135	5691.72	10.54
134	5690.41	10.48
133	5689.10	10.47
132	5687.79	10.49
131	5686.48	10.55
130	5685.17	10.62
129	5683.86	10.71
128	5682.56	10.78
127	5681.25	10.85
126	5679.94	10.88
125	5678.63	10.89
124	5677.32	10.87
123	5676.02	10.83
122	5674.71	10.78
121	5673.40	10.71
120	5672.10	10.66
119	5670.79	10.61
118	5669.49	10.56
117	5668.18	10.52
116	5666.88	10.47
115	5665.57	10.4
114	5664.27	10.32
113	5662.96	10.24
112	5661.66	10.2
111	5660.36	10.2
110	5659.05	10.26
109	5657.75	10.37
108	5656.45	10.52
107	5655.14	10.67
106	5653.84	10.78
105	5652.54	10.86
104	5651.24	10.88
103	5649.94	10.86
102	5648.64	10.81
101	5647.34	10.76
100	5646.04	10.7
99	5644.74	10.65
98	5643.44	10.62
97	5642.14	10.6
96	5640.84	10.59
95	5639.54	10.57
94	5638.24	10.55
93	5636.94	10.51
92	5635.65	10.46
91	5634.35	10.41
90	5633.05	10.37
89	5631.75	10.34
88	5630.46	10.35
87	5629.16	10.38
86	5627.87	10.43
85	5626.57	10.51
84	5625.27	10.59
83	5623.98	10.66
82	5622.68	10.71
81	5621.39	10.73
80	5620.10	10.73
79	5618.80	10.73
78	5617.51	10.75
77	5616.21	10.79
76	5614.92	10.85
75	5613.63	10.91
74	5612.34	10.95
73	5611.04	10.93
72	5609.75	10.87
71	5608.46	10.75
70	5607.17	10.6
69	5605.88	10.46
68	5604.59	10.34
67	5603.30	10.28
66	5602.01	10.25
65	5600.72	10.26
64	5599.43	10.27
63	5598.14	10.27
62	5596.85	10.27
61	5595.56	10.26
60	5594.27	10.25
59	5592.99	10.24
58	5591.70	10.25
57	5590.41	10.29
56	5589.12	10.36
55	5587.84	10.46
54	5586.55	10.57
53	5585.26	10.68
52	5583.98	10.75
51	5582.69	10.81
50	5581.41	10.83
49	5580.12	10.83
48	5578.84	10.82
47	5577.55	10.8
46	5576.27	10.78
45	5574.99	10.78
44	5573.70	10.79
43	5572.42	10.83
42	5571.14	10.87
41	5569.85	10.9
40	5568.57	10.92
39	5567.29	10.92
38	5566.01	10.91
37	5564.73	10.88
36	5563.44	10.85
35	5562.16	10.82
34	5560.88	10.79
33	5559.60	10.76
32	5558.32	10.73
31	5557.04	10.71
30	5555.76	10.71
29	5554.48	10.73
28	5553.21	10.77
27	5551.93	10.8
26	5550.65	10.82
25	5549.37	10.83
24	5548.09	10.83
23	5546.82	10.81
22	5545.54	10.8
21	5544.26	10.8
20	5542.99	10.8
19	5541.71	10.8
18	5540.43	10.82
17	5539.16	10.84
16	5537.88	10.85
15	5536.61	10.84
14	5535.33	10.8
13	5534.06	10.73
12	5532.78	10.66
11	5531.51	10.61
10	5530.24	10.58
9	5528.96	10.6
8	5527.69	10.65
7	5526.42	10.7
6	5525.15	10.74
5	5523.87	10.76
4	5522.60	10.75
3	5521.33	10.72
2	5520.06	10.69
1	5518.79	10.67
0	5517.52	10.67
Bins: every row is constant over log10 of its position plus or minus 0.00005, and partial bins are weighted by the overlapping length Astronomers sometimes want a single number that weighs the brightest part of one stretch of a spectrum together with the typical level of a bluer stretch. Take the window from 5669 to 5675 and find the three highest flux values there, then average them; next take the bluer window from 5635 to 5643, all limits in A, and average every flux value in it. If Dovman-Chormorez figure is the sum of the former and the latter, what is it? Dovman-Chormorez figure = 21.3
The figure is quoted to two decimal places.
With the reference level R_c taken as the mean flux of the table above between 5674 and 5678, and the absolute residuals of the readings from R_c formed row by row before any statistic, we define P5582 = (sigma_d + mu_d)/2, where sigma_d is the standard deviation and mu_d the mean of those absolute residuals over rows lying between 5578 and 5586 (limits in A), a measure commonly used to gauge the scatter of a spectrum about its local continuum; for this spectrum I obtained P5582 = 0.05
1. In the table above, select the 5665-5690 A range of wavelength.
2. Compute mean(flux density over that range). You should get 10.67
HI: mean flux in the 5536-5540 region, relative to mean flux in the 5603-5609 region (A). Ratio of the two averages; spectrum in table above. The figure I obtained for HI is 1.034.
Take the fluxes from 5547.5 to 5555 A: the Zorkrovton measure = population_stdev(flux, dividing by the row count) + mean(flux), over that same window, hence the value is 10.8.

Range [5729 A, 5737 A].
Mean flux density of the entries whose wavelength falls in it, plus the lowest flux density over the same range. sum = 21.3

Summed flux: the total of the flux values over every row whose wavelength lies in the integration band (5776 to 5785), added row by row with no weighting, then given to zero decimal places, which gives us 74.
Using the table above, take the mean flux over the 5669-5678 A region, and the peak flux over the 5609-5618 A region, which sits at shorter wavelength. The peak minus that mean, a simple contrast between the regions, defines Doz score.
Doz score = 0.2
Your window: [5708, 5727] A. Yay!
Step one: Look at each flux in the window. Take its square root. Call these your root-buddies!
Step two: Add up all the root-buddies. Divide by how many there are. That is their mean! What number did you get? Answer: 3.23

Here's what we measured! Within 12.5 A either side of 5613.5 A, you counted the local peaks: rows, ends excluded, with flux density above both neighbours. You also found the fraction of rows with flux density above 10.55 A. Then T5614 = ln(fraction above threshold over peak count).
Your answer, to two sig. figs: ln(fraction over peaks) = -0.24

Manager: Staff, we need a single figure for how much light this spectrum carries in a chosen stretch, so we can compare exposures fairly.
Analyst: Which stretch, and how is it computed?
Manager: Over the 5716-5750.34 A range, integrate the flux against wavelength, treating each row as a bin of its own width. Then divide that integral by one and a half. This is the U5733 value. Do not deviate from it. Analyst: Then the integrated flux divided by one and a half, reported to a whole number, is 244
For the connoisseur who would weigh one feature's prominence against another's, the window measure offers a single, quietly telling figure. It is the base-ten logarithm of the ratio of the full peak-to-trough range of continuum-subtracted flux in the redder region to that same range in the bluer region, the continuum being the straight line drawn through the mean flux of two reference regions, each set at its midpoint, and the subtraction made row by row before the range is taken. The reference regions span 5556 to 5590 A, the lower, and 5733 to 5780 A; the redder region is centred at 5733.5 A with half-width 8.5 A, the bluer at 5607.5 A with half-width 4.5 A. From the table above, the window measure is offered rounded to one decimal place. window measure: -0.3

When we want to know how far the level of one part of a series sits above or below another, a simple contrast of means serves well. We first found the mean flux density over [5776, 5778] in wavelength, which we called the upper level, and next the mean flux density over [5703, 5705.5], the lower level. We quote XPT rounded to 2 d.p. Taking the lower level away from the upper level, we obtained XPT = -0.06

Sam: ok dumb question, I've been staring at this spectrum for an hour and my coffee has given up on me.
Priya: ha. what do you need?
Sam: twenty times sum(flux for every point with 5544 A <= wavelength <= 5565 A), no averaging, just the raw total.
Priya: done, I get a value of 3669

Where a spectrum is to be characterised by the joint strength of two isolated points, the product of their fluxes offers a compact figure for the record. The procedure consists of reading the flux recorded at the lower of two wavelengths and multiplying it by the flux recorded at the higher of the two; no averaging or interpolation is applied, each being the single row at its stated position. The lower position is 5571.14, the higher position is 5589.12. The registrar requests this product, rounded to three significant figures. 113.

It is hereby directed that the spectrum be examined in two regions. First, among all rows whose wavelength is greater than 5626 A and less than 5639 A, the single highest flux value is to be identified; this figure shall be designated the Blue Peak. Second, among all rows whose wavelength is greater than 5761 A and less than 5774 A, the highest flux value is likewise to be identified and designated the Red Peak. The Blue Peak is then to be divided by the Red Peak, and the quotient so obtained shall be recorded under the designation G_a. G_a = 1.00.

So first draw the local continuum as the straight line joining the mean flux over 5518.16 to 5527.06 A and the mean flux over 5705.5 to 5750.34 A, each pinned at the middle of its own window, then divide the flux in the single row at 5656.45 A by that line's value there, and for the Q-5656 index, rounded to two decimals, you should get 0.99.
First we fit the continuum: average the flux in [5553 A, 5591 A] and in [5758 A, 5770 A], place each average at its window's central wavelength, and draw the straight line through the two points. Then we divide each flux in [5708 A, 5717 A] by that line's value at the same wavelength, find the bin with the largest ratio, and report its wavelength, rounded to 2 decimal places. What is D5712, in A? 5708.79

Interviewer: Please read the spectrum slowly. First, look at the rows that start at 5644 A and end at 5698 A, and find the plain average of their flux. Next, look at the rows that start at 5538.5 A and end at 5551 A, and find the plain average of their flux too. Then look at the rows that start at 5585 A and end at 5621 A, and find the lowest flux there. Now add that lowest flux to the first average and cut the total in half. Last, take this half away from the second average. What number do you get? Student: 0.38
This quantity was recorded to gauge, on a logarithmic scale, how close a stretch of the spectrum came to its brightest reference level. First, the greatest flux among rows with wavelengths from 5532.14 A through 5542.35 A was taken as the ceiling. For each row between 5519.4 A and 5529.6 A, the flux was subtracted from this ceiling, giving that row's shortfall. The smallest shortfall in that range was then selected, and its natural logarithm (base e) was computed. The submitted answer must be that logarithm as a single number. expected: -2.41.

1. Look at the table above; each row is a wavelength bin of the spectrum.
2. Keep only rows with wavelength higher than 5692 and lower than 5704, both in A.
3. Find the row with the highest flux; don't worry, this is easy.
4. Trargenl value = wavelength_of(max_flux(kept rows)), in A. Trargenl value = 5698.28 A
